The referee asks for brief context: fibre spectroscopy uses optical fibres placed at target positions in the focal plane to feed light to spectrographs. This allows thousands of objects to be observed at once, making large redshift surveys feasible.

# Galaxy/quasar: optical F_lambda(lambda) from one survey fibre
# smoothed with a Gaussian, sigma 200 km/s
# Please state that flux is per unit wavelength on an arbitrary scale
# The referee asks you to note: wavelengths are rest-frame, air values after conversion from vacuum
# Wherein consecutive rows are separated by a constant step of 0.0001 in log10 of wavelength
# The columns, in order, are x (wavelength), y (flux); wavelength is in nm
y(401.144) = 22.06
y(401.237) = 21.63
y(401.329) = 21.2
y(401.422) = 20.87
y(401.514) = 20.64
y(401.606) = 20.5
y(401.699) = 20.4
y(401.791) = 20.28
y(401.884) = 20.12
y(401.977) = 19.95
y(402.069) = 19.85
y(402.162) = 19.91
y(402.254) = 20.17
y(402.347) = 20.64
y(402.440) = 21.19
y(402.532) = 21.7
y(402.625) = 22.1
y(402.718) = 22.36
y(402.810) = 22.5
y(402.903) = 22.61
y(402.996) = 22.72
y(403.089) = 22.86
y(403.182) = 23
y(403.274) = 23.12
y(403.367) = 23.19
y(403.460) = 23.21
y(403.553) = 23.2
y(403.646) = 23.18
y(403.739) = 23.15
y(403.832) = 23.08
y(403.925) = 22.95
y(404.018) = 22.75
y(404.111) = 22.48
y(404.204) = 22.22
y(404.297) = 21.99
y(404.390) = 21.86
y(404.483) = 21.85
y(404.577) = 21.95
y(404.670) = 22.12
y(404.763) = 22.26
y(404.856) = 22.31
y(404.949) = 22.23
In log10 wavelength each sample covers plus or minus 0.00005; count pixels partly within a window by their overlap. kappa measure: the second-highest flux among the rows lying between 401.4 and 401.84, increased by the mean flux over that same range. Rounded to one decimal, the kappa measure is 41.2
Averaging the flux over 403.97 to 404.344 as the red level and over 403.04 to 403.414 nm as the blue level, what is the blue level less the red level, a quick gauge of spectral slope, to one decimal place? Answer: 0.7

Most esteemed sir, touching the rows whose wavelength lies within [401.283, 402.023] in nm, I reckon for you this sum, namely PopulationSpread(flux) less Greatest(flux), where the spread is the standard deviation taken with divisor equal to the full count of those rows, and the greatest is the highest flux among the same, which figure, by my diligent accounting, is -20.8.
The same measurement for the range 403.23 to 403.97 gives -23.1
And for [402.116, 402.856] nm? -21.6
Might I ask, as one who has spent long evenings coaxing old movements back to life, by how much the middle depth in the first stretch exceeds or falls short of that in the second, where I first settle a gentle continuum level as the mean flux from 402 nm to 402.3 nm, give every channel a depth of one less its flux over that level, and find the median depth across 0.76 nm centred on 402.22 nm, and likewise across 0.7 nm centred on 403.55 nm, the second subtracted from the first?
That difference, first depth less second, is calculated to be 0.15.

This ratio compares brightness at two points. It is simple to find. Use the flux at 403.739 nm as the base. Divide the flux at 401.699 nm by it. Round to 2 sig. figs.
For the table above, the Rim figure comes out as 0.88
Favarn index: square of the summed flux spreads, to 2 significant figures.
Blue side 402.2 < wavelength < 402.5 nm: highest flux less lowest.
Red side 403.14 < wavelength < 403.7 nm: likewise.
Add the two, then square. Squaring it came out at 1.5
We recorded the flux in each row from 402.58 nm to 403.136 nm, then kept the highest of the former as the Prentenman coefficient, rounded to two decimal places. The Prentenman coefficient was 22.86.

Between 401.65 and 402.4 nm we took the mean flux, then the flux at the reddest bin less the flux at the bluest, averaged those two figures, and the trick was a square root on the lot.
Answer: 3.19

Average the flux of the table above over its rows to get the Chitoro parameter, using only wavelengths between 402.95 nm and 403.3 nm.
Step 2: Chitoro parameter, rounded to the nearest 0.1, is 22.9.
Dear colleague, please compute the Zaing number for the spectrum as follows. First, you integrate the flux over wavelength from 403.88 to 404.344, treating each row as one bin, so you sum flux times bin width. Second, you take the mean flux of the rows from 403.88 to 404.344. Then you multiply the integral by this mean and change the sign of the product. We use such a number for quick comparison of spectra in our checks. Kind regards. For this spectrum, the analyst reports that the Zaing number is -235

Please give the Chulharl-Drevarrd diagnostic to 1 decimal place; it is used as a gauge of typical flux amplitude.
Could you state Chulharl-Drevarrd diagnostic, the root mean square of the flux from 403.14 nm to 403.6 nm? 23.1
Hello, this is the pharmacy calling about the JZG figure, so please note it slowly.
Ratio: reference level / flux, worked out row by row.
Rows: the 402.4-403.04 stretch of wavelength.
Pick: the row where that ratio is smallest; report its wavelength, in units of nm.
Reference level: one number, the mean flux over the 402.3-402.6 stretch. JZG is 402.996 nm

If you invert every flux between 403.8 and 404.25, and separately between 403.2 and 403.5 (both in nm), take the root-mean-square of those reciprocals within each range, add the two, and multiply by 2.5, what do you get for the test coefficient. 0.218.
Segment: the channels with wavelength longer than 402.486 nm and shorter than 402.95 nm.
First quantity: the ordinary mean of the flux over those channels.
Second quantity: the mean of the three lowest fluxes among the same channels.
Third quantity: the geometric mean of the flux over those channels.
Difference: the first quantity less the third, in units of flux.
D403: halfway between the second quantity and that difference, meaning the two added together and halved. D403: 11.0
